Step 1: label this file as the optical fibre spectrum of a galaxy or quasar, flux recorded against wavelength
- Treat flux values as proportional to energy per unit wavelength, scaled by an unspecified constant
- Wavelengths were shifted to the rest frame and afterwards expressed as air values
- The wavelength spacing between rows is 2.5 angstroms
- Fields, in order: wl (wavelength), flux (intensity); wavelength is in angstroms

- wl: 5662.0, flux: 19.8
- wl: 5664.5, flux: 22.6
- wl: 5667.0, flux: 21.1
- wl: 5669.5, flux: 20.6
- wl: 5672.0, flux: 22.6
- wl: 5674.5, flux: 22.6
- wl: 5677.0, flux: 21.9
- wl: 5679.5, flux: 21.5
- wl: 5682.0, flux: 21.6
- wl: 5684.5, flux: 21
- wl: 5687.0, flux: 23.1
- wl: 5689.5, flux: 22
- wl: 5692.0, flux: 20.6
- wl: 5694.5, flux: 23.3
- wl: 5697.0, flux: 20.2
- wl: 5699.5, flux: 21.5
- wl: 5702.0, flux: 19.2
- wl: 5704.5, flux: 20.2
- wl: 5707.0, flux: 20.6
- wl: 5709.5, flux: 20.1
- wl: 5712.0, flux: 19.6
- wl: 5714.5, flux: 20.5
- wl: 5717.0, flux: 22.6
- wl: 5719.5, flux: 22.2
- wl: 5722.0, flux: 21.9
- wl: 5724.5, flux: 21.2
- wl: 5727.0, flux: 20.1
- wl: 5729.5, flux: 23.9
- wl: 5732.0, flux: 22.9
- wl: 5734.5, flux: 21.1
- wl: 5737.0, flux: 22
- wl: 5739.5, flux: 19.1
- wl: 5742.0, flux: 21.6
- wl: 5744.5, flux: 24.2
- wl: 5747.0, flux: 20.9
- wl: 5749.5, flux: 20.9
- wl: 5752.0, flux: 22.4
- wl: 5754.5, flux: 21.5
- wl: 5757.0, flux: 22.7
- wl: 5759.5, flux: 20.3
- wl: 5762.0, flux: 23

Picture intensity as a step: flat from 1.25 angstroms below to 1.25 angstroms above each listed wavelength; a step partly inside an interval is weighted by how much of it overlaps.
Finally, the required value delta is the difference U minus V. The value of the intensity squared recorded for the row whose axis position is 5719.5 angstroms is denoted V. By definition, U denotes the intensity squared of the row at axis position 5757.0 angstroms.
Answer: 22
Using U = 515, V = 493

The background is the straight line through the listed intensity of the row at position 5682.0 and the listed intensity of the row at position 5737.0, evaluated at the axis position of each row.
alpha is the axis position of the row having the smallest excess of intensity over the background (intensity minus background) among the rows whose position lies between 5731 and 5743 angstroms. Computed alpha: 5739.5 angstroms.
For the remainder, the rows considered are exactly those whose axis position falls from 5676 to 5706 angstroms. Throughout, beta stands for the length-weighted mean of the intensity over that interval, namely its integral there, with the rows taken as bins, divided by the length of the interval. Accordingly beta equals 21.33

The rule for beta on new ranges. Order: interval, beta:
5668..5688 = 21.84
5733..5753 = 21.53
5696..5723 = 20.78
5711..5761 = 21.60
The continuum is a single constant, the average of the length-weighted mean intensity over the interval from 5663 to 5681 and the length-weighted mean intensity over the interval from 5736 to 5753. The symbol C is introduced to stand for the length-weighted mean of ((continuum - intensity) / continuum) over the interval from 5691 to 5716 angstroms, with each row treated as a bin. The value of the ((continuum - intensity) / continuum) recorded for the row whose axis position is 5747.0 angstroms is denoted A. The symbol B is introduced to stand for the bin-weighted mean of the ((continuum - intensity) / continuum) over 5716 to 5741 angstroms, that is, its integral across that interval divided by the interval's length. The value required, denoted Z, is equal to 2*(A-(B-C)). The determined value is 0.17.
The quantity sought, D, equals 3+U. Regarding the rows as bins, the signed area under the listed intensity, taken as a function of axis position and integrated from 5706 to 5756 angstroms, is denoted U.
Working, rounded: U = 1074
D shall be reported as 1077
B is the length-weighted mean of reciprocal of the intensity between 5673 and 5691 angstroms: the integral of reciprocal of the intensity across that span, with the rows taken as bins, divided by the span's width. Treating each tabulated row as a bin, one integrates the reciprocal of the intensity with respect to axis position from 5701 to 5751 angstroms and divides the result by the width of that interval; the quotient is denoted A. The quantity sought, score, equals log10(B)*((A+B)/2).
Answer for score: -0.0623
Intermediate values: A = 0.0472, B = 0.0456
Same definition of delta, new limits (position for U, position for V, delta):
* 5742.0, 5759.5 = 54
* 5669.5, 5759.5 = 12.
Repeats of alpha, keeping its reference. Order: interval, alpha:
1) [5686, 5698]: 5697.0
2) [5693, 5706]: 5702.0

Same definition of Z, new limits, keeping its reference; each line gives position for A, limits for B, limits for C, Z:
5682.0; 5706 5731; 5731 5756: -0.03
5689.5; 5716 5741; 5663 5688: -0.04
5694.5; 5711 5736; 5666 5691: -0.16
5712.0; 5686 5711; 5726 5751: 0.13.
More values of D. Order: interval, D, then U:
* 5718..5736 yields 397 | 394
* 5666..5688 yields 482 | 479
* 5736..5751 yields 325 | 322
